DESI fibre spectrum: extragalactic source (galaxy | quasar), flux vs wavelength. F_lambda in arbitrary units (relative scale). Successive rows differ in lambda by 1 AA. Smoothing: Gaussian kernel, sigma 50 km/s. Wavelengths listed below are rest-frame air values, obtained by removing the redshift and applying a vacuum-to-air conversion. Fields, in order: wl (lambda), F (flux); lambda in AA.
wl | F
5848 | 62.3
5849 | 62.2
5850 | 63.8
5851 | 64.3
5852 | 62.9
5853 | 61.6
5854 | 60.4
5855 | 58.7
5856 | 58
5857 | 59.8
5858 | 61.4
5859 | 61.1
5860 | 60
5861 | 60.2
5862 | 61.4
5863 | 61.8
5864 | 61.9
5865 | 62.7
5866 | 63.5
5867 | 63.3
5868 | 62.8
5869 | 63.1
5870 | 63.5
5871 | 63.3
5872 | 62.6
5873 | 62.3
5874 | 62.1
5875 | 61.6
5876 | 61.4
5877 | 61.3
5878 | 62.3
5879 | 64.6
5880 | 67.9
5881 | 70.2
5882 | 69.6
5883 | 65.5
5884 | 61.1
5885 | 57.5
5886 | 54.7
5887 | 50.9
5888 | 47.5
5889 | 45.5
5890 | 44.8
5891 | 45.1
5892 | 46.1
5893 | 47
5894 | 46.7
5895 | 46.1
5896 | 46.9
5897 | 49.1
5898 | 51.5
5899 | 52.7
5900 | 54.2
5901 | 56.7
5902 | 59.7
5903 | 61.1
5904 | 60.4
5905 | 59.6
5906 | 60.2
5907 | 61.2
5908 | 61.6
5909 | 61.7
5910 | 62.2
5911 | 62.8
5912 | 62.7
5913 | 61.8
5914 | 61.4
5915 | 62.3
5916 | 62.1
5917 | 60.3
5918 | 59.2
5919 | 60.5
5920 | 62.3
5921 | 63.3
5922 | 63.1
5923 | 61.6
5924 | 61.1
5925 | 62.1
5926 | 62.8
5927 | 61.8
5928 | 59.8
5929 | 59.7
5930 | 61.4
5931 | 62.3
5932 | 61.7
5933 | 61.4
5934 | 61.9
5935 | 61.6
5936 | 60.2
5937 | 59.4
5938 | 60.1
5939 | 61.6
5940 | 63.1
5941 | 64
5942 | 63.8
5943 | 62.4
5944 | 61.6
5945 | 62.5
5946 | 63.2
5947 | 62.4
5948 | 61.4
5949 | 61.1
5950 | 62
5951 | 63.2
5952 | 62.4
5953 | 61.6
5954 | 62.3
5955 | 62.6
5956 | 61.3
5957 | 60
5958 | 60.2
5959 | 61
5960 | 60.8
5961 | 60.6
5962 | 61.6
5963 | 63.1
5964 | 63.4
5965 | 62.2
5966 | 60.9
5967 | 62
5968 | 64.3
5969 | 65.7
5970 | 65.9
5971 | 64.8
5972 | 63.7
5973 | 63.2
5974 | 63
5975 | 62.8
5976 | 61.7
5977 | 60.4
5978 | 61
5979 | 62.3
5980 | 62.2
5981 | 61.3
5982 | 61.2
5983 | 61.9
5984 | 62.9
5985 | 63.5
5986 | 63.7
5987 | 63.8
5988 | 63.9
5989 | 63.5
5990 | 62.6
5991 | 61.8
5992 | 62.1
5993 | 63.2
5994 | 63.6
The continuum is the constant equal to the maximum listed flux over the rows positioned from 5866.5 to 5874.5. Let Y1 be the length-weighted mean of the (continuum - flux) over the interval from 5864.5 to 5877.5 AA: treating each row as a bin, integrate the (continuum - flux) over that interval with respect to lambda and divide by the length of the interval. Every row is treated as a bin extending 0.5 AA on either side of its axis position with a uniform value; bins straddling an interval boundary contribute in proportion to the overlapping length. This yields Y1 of 0.9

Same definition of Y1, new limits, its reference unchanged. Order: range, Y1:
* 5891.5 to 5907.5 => 9.8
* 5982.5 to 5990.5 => 0.3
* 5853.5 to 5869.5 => 2.2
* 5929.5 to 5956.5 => 1.6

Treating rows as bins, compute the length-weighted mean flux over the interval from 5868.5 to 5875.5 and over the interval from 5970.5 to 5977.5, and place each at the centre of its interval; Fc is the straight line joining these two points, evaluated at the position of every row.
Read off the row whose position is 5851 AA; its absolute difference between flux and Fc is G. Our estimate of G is 1.69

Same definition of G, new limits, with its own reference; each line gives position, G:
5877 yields 1.35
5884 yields 1.56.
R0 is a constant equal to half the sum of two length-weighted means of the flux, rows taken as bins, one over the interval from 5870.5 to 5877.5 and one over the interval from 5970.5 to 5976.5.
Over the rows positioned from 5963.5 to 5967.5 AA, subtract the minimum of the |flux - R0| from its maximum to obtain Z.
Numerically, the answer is 1.3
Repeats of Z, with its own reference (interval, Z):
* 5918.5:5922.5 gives 1.8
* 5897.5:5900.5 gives 2.7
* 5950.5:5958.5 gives 2.6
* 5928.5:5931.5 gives 2.6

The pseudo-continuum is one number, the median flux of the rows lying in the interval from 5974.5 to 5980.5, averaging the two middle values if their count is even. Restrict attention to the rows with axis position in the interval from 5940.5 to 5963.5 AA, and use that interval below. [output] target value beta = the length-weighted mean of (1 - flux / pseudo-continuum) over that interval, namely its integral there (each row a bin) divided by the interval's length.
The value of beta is 0.00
